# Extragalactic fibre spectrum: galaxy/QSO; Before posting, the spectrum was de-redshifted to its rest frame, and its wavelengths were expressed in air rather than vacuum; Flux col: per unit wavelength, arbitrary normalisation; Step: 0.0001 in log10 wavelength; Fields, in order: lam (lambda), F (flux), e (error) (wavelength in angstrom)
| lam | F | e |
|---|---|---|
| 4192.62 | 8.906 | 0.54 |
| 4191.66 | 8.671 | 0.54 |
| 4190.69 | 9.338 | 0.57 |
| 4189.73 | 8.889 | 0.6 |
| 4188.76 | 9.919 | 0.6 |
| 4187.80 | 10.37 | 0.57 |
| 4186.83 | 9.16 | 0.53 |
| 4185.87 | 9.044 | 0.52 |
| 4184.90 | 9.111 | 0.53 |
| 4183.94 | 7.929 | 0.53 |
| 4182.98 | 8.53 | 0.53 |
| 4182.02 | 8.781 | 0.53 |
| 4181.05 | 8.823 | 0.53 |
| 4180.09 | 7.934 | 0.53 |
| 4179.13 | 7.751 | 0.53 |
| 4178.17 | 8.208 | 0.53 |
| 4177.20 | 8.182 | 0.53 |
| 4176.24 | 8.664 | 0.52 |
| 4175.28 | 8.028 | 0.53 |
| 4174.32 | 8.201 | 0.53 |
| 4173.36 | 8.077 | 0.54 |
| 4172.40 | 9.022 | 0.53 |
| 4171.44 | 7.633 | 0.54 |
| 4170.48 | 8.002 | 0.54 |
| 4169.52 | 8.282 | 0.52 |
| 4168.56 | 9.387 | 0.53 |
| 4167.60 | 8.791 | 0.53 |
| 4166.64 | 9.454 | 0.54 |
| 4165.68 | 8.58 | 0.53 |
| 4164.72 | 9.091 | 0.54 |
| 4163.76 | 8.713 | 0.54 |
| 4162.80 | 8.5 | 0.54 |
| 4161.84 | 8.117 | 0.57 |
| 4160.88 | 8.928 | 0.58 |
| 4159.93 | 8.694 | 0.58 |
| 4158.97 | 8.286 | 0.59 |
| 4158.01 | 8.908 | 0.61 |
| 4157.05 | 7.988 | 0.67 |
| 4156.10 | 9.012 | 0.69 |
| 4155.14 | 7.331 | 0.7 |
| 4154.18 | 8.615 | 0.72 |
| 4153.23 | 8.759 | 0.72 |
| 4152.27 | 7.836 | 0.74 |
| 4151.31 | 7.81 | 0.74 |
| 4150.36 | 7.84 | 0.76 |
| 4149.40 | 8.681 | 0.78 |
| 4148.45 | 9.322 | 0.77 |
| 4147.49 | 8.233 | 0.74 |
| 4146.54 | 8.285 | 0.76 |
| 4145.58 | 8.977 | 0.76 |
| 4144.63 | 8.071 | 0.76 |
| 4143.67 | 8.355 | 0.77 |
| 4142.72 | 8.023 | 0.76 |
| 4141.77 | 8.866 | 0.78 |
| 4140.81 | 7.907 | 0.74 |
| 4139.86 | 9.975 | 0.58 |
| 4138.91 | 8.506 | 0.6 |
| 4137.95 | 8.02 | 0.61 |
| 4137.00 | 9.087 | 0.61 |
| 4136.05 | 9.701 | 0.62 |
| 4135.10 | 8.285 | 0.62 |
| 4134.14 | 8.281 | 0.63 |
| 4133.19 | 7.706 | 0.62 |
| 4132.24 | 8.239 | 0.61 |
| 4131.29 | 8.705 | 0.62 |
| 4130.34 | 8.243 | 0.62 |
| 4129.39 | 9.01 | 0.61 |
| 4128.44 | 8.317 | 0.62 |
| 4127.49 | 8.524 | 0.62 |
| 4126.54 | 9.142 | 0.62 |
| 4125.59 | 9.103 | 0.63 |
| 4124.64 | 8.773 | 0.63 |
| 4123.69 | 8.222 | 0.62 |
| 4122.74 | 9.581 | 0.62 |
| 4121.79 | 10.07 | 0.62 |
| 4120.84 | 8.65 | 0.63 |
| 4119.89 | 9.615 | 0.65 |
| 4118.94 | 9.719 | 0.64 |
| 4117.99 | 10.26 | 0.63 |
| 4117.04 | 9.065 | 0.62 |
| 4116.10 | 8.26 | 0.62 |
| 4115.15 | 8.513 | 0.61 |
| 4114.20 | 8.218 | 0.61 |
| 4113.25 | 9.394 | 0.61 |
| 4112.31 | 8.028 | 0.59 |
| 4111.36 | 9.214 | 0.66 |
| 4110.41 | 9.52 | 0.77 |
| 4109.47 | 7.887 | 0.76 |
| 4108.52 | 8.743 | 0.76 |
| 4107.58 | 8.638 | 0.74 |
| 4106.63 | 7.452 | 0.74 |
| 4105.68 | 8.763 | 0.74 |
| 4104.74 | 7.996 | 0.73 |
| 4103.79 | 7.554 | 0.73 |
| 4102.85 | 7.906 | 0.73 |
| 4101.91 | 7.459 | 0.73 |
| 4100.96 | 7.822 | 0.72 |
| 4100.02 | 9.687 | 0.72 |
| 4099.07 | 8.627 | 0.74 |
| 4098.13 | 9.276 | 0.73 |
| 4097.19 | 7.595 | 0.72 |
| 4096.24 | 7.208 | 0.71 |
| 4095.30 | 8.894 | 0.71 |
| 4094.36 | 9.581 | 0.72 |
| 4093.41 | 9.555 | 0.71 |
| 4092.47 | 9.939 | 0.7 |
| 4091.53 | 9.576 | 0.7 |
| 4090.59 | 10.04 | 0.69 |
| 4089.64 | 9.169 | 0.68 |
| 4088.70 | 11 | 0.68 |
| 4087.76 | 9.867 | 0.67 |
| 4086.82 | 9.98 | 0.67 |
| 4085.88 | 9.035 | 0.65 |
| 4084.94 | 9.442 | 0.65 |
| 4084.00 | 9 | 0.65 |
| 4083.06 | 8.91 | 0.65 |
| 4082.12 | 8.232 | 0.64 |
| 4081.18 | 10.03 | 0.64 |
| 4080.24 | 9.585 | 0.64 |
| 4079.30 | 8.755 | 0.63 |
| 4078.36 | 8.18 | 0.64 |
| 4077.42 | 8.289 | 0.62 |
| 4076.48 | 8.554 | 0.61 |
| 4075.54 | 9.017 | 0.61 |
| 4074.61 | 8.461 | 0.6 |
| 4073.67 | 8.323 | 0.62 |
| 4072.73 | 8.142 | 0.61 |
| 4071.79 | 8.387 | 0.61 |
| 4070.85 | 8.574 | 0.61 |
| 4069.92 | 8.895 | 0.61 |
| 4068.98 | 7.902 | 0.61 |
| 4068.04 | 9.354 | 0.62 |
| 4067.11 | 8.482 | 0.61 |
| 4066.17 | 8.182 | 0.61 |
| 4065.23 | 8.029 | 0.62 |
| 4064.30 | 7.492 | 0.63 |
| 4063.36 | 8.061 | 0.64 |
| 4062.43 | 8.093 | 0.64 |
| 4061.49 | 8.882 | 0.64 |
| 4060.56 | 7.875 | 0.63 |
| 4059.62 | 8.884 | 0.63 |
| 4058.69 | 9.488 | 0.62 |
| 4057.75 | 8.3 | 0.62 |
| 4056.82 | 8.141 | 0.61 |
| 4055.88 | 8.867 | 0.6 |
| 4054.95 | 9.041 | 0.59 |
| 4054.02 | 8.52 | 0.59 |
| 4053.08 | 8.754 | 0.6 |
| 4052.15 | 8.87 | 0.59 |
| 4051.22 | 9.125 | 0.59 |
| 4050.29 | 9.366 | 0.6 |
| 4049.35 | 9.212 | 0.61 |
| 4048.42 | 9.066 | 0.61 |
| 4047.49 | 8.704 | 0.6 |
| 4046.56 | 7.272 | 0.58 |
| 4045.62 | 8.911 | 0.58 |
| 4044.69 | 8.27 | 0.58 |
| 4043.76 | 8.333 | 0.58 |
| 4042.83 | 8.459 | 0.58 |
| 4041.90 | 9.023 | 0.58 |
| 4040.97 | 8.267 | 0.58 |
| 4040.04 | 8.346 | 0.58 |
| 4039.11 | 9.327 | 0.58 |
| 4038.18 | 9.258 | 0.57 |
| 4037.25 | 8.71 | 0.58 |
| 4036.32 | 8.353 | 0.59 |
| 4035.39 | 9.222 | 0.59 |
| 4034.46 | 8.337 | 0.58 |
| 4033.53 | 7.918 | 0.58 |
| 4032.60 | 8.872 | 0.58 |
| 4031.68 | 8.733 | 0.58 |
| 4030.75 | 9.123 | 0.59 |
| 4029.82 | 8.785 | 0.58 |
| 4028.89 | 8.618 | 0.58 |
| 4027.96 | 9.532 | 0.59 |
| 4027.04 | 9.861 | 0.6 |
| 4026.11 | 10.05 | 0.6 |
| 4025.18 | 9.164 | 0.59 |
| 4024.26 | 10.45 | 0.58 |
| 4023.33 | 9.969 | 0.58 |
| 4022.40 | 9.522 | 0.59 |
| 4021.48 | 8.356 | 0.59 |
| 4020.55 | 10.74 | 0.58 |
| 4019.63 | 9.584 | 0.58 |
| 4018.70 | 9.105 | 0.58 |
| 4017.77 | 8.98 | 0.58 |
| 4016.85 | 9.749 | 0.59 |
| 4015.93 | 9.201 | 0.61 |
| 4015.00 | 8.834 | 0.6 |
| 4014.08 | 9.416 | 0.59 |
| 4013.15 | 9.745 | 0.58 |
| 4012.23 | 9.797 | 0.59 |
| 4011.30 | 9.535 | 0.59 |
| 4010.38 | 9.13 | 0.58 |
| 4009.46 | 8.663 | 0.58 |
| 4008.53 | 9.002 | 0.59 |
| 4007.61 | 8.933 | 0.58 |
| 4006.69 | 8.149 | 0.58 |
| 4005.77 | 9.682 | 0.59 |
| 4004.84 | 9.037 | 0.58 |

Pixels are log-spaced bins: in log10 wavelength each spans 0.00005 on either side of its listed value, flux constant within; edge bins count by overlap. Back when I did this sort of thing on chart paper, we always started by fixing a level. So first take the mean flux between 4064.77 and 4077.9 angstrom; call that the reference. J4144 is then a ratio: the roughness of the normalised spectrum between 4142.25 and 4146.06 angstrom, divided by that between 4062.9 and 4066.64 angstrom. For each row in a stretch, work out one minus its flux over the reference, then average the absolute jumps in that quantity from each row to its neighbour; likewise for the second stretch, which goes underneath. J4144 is 1.2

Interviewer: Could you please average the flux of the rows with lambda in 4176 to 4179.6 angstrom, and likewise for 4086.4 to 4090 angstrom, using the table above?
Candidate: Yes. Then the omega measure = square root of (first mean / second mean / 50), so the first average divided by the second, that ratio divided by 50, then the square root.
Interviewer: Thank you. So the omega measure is 0.128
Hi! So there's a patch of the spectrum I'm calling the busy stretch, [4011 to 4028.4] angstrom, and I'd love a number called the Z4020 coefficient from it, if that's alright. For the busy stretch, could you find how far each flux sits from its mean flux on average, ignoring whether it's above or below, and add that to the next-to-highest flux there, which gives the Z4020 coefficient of 10.9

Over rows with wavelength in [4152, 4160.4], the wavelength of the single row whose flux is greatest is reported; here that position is 4156.10 angstrom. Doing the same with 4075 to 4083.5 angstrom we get 4081.18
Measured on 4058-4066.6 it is 4058.69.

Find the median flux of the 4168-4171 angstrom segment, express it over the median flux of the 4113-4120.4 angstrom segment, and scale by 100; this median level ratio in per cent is 90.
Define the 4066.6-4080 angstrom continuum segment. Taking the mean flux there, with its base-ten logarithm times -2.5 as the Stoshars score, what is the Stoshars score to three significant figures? -2.33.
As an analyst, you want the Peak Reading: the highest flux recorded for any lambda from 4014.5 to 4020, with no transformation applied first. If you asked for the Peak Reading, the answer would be 9.749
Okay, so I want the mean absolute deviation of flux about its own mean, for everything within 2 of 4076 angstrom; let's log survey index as 0.22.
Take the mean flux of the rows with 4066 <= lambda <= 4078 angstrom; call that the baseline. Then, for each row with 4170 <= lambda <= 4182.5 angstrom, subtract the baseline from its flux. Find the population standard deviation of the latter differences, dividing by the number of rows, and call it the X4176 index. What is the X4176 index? 0.42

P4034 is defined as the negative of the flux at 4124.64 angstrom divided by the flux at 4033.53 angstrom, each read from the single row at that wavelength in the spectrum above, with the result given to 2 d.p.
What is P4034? -1.11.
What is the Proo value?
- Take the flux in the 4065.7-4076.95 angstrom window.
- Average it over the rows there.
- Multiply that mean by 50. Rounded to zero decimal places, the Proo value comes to 426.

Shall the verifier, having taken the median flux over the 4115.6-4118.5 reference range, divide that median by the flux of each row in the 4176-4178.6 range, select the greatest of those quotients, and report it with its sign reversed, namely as -1.11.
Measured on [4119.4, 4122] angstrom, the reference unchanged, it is -1.05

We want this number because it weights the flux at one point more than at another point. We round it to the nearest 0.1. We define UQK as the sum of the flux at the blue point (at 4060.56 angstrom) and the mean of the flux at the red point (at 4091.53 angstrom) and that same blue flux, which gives 16.6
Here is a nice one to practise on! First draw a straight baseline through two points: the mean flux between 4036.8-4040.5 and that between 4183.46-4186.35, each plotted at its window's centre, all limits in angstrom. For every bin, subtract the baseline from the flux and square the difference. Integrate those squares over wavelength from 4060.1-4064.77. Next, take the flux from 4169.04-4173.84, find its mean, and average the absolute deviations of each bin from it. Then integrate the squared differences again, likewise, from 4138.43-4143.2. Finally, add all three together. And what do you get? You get 7.0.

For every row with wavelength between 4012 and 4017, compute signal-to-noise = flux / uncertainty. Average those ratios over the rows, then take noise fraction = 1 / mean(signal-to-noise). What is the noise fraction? 0.063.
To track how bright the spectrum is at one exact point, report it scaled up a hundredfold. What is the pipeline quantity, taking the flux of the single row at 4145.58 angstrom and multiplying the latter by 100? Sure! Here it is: 898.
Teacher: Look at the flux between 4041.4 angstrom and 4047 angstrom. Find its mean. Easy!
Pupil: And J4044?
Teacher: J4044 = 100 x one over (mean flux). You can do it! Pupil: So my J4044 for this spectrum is 11.9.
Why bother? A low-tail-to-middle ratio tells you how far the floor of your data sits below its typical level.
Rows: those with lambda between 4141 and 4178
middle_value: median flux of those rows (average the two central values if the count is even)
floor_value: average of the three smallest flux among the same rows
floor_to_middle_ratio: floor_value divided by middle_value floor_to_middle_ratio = 0.90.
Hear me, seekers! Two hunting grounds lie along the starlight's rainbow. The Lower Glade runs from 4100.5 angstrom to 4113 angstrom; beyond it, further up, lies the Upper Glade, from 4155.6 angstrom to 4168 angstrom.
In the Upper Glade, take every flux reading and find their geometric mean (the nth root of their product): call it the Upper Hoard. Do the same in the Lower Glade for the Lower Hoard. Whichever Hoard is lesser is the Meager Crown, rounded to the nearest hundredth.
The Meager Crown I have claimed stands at 8.20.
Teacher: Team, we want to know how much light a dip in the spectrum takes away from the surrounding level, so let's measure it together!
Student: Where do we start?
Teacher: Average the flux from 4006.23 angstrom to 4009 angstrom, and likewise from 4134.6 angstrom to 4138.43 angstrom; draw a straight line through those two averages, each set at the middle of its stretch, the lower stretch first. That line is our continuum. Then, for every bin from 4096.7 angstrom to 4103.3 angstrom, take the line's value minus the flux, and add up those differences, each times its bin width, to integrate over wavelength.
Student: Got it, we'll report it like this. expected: 2.7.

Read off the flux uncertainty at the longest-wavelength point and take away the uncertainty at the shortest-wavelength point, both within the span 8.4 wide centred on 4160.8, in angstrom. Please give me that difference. -0.13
